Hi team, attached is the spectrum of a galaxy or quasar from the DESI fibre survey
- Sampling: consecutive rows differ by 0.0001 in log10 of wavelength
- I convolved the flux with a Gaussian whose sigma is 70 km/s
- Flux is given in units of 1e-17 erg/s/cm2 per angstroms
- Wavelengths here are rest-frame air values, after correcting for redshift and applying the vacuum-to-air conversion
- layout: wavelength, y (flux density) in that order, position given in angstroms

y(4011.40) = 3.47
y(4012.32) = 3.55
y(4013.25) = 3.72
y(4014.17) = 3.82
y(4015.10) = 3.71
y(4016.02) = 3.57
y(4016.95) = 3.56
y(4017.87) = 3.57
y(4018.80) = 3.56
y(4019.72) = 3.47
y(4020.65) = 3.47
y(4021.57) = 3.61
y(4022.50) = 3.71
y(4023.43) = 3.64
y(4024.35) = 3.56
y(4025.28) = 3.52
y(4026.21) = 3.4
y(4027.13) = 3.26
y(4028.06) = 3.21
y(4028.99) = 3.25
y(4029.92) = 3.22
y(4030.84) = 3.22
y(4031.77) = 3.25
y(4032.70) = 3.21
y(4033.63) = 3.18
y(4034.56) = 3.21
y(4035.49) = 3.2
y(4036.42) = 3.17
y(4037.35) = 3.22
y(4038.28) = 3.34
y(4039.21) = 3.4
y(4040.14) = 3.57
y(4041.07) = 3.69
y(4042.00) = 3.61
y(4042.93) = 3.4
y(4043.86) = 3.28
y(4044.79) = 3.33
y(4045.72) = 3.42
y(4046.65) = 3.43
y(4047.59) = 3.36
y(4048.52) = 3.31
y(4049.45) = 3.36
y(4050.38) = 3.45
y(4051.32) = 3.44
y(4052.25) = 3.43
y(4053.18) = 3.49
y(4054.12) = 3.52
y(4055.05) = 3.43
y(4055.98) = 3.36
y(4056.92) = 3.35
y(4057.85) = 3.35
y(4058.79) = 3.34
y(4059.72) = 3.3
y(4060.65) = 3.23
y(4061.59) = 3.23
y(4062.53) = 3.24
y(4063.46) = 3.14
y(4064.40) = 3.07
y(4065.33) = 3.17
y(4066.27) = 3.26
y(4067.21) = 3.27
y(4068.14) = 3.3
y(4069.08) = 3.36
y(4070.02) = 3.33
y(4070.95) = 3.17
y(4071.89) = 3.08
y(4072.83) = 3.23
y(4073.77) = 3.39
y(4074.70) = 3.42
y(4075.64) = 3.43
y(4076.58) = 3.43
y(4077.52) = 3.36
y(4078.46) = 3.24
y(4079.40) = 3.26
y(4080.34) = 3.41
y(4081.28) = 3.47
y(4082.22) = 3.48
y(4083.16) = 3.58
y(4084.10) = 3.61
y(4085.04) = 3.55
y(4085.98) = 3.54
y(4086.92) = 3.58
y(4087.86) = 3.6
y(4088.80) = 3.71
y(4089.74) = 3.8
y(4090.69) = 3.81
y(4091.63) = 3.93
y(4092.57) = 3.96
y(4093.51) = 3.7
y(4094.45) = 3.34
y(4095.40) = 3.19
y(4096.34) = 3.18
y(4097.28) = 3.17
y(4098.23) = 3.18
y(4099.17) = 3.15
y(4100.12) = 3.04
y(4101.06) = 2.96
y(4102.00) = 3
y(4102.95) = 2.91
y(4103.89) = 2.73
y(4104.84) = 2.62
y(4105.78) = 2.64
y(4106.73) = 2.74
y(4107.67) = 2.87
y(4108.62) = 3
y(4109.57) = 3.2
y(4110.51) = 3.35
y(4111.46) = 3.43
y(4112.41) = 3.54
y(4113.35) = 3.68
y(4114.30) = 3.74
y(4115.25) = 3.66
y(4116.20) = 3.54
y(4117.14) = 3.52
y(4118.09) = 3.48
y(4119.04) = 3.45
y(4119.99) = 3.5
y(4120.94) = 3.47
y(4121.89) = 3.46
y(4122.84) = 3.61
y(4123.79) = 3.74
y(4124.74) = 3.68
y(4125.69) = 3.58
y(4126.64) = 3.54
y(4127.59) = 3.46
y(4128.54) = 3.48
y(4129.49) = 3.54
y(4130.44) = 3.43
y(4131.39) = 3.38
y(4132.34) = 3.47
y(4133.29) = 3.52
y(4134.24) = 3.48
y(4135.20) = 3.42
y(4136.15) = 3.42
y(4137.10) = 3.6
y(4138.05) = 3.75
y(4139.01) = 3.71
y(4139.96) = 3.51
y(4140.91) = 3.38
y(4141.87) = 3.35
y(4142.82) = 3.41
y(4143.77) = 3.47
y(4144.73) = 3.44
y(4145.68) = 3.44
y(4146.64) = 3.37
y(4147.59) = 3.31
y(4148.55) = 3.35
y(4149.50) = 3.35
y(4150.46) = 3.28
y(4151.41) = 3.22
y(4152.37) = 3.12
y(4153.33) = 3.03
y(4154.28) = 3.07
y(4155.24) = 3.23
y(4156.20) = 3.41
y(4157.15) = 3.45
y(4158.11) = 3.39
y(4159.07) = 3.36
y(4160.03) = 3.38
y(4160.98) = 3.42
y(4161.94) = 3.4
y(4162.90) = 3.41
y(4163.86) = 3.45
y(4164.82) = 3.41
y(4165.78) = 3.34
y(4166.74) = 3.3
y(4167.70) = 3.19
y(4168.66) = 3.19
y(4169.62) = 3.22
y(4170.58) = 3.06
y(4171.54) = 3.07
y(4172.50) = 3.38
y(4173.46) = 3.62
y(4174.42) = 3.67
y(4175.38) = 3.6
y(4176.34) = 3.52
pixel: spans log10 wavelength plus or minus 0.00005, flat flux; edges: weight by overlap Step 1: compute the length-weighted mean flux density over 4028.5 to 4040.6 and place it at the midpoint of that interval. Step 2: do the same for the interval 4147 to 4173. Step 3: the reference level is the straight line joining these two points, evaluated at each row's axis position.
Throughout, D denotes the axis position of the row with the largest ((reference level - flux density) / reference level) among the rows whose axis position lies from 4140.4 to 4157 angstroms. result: 4153.33 angstroms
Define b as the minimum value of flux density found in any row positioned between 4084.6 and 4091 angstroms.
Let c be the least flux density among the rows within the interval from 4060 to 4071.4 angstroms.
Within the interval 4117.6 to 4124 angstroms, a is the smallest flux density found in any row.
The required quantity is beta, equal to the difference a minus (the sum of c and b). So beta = -3.16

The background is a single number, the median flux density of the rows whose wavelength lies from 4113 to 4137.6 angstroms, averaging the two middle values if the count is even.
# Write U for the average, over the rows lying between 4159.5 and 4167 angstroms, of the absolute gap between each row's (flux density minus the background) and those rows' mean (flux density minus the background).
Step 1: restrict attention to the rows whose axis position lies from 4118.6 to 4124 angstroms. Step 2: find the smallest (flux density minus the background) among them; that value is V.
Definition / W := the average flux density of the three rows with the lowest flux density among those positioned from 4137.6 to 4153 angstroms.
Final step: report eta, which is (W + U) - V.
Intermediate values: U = 0.04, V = -0.1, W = 3.21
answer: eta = 3.3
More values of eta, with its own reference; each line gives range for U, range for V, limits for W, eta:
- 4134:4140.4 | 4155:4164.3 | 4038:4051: 3.7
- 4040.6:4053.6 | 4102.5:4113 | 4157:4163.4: 4.3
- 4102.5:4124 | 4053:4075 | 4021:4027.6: 4.2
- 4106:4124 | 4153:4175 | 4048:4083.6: 3.8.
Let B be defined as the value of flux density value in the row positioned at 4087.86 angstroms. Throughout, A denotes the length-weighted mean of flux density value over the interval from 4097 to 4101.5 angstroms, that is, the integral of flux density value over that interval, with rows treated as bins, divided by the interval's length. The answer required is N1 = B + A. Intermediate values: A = 3.1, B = 3.6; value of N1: 6.69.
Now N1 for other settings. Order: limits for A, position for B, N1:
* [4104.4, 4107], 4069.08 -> 6.02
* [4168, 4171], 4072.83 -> 6.39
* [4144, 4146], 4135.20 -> 6.86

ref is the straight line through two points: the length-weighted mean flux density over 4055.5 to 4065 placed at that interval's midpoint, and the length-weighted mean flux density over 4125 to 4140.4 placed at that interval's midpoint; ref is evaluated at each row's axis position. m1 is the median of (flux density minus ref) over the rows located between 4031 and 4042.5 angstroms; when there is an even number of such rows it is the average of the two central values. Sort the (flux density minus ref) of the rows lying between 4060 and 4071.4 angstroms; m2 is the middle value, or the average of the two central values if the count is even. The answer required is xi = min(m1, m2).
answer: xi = -0.03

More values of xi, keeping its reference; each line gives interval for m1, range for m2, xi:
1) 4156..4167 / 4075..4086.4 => -0.22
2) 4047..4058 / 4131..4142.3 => -0.05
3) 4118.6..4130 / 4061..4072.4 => -0.03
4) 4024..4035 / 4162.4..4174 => -0.32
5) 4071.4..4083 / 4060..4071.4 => -0.03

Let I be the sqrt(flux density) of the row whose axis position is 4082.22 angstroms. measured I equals 1.87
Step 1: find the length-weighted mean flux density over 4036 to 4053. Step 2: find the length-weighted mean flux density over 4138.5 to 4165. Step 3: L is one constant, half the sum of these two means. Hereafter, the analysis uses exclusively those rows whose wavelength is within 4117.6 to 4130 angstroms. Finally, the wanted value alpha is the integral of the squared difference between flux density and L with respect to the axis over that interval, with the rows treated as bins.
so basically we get 0.39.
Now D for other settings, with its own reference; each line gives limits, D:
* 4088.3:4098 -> 4097.28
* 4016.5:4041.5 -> 4036.42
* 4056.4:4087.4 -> 4064.40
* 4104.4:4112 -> 4104.84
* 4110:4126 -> 4110.51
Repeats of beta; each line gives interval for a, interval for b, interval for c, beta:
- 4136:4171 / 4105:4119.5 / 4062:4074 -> -2.68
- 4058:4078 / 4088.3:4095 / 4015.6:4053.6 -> -3.44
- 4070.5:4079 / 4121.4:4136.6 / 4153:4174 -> -3.33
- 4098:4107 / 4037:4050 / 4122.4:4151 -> -3.88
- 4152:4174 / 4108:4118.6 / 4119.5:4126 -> -3.43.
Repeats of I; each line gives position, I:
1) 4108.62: 1.73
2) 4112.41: 1.88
